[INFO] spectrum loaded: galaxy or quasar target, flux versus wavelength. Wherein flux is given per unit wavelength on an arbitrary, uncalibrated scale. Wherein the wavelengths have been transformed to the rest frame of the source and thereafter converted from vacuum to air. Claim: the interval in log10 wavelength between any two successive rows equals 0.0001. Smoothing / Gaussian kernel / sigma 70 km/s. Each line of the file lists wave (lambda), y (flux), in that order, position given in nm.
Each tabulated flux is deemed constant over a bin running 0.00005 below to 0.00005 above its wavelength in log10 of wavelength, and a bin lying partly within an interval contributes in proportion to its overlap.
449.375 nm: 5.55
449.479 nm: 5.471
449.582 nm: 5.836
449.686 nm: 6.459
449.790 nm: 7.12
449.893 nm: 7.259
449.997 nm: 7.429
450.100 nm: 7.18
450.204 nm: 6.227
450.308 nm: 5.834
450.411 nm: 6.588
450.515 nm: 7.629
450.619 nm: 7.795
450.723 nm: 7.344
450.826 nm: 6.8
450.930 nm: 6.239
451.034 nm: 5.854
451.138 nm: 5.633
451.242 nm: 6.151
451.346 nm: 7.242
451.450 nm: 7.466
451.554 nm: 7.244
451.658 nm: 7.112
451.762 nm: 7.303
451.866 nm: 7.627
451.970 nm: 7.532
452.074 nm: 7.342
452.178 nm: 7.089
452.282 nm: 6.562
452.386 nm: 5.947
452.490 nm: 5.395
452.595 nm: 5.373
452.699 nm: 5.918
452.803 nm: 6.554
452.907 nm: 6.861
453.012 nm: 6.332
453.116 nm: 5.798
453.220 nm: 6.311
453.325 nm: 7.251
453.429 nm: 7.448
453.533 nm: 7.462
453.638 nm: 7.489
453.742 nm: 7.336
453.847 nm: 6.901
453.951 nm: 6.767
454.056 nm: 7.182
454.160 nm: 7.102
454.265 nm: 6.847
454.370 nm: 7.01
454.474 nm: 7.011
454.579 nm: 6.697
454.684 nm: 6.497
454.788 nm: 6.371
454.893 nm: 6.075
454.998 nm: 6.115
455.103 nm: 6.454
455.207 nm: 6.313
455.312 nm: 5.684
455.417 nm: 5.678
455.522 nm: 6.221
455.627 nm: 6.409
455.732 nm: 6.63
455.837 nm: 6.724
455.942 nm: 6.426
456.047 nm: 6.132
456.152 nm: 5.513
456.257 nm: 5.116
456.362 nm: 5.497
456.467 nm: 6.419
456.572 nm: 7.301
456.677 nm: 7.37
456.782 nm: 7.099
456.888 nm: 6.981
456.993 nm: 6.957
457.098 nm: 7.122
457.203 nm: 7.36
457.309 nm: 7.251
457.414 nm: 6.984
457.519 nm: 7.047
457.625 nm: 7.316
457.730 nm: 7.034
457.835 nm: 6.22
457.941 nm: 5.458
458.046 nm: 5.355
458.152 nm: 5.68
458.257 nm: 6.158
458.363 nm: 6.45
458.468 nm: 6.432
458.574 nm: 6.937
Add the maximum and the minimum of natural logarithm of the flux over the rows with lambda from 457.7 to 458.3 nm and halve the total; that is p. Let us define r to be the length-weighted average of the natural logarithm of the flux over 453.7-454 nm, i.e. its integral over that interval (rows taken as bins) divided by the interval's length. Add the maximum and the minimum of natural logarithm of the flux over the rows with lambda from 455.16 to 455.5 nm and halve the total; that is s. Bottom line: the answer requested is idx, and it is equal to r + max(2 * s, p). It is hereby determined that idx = 5.52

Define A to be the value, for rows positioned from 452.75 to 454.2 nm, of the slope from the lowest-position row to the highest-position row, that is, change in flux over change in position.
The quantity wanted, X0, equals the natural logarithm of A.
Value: -0.9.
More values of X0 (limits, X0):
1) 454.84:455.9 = -0.4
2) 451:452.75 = -3.3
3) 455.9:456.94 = -0.5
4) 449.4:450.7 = 0.7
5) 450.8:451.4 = -0.2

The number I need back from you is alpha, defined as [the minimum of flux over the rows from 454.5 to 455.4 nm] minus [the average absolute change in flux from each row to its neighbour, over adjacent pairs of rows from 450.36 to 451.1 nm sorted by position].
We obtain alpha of 5.16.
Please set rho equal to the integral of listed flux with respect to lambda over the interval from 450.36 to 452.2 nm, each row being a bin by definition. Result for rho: 12.9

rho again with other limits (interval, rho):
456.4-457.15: 5.3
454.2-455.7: 9.6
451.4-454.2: 19.2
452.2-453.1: 5.5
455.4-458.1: 17.6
